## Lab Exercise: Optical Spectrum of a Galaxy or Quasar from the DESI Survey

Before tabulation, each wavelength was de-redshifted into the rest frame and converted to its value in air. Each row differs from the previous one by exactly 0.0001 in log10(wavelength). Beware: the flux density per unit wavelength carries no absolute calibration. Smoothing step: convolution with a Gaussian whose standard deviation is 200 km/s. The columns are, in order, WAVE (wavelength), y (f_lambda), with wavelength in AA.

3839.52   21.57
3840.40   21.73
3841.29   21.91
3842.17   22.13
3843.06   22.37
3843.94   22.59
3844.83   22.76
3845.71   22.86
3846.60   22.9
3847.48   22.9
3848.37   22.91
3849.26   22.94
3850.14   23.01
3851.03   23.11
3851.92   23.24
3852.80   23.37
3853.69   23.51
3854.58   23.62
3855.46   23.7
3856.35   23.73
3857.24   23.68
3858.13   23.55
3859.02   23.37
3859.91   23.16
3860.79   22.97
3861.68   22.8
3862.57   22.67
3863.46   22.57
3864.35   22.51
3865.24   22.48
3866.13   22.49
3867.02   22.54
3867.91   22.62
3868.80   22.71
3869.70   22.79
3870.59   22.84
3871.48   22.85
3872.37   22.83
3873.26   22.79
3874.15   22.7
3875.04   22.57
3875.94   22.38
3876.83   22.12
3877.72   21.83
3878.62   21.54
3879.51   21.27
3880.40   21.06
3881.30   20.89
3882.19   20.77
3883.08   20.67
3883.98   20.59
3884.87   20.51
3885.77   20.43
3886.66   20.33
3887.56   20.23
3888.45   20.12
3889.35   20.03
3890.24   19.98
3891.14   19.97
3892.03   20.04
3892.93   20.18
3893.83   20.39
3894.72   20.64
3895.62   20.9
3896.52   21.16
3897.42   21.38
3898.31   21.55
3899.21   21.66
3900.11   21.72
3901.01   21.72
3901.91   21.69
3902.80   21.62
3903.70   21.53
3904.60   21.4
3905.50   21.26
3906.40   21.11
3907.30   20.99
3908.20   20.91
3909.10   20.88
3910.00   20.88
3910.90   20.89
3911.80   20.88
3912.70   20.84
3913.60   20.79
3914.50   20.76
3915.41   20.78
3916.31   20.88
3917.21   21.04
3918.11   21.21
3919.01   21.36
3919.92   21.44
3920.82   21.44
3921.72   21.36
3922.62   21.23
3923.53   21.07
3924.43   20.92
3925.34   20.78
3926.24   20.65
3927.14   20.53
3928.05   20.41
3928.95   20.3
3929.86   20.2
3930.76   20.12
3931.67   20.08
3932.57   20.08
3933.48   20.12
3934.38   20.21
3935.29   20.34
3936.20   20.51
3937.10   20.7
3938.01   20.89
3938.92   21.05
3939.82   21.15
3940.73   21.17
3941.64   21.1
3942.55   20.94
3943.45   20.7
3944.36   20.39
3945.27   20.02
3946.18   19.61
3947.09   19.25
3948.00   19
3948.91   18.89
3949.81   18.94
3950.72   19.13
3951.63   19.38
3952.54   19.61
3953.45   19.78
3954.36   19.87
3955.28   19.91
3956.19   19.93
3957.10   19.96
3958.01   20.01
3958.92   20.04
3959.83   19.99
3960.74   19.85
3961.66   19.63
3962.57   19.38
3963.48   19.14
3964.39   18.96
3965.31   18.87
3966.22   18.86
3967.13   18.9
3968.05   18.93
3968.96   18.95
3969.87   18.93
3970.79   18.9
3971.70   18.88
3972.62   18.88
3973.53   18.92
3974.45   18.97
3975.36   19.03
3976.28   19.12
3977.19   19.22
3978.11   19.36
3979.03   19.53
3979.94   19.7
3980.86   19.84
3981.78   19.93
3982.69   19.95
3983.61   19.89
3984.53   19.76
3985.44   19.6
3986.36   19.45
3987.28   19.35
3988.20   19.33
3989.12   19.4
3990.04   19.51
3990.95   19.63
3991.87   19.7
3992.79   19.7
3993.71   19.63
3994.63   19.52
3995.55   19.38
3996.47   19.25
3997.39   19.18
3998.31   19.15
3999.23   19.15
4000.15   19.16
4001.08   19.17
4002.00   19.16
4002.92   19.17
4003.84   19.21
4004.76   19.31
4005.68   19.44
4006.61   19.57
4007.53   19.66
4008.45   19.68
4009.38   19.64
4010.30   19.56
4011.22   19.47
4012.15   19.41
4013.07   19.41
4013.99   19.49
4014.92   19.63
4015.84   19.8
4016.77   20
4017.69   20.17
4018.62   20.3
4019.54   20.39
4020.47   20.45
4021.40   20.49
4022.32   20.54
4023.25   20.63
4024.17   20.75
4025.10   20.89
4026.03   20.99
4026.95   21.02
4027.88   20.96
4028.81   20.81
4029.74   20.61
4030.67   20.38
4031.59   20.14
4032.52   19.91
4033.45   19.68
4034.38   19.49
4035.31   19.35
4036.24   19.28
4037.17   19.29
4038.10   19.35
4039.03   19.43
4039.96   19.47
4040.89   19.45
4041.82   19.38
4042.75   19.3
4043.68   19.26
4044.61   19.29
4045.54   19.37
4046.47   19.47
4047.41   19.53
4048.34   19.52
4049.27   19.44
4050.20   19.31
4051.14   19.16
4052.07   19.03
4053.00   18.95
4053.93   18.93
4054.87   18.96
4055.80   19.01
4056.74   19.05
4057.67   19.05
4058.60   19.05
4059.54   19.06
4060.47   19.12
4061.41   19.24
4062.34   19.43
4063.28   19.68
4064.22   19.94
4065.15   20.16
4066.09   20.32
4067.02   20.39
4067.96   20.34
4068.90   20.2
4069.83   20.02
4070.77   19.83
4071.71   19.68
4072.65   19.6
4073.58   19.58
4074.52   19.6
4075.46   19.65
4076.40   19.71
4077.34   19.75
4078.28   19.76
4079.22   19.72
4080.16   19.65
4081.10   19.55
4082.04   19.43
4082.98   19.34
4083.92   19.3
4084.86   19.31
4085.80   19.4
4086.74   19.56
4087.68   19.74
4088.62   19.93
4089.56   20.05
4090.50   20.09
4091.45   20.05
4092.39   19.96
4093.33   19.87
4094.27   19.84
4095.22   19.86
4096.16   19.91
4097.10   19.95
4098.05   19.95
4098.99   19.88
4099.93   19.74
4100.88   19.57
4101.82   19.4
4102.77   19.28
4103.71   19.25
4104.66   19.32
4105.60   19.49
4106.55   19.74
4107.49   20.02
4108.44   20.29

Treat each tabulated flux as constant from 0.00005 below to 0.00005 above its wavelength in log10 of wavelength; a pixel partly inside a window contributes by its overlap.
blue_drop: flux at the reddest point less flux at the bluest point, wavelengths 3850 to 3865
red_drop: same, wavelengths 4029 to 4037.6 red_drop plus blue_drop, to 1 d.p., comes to -1.8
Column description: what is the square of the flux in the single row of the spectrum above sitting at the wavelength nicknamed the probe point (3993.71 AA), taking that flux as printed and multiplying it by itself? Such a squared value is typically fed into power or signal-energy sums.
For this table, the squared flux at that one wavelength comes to 385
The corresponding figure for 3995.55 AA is 376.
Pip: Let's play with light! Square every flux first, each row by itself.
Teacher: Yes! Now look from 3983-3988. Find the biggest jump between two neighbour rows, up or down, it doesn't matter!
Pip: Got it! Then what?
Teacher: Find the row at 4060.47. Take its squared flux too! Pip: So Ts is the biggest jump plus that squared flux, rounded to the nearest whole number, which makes 372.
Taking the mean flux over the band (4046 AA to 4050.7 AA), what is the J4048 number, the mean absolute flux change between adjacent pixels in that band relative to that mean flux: 0.0036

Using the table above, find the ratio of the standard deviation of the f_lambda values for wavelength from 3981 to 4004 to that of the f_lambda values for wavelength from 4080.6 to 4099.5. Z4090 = 1.0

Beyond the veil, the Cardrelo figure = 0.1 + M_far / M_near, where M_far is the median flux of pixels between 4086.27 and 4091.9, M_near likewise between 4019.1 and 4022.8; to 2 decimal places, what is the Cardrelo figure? 1.08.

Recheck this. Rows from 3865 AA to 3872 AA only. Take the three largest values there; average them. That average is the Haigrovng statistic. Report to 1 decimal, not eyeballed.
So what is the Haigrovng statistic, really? 22.8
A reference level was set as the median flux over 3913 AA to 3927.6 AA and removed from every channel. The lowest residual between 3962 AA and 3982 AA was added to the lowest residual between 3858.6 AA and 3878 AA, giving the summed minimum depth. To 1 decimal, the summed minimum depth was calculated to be -1.3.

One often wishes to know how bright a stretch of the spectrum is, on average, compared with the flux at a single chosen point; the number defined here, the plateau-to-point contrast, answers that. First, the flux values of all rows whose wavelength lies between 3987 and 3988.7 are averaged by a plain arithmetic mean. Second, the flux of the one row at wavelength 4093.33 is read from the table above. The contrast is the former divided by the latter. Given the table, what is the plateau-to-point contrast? 0.97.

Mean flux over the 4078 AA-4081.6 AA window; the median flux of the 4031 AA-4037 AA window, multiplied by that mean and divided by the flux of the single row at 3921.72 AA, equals 18.0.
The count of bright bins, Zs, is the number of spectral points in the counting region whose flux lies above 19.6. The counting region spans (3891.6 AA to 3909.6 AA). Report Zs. 20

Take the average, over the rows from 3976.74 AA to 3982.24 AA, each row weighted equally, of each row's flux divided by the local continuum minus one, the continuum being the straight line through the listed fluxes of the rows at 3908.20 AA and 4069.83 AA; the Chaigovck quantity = -0.045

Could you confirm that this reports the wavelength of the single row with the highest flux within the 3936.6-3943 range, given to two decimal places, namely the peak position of 3940.73 AA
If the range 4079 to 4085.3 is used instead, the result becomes 4079.22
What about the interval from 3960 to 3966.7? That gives 3960.74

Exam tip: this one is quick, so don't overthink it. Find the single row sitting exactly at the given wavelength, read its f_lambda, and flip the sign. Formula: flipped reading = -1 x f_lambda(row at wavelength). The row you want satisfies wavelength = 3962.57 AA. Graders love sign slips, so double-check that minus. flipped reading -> -19.4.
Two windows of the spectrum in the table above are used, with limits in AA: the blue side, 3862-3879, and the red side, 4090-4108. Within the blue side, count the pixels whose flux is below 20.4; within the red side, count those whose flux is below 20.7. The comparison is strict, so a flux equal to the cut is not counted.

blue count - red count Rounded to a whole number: -19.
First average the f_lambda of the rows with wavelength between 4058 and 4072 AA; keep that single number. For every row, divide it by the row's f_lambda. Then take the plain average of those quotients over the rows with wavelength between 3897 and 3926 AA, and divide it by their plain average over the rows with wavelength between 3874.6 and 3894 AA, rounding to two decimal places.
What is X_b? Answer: 0.98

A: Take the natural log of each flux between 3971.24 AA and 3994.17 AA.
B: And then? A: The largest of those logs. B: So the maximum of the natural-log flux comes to 2.99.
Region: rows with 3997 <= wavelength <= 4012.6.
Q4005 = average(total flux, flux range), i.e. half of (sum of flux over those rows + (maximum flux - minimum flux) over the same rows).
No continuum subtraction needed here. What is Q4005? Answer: 165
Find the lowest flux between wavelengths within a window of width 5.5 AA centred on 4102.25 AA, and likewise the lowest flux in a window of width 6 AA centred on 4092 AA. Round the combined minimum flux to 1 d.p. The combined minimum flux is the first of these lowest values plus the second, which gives 39.1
